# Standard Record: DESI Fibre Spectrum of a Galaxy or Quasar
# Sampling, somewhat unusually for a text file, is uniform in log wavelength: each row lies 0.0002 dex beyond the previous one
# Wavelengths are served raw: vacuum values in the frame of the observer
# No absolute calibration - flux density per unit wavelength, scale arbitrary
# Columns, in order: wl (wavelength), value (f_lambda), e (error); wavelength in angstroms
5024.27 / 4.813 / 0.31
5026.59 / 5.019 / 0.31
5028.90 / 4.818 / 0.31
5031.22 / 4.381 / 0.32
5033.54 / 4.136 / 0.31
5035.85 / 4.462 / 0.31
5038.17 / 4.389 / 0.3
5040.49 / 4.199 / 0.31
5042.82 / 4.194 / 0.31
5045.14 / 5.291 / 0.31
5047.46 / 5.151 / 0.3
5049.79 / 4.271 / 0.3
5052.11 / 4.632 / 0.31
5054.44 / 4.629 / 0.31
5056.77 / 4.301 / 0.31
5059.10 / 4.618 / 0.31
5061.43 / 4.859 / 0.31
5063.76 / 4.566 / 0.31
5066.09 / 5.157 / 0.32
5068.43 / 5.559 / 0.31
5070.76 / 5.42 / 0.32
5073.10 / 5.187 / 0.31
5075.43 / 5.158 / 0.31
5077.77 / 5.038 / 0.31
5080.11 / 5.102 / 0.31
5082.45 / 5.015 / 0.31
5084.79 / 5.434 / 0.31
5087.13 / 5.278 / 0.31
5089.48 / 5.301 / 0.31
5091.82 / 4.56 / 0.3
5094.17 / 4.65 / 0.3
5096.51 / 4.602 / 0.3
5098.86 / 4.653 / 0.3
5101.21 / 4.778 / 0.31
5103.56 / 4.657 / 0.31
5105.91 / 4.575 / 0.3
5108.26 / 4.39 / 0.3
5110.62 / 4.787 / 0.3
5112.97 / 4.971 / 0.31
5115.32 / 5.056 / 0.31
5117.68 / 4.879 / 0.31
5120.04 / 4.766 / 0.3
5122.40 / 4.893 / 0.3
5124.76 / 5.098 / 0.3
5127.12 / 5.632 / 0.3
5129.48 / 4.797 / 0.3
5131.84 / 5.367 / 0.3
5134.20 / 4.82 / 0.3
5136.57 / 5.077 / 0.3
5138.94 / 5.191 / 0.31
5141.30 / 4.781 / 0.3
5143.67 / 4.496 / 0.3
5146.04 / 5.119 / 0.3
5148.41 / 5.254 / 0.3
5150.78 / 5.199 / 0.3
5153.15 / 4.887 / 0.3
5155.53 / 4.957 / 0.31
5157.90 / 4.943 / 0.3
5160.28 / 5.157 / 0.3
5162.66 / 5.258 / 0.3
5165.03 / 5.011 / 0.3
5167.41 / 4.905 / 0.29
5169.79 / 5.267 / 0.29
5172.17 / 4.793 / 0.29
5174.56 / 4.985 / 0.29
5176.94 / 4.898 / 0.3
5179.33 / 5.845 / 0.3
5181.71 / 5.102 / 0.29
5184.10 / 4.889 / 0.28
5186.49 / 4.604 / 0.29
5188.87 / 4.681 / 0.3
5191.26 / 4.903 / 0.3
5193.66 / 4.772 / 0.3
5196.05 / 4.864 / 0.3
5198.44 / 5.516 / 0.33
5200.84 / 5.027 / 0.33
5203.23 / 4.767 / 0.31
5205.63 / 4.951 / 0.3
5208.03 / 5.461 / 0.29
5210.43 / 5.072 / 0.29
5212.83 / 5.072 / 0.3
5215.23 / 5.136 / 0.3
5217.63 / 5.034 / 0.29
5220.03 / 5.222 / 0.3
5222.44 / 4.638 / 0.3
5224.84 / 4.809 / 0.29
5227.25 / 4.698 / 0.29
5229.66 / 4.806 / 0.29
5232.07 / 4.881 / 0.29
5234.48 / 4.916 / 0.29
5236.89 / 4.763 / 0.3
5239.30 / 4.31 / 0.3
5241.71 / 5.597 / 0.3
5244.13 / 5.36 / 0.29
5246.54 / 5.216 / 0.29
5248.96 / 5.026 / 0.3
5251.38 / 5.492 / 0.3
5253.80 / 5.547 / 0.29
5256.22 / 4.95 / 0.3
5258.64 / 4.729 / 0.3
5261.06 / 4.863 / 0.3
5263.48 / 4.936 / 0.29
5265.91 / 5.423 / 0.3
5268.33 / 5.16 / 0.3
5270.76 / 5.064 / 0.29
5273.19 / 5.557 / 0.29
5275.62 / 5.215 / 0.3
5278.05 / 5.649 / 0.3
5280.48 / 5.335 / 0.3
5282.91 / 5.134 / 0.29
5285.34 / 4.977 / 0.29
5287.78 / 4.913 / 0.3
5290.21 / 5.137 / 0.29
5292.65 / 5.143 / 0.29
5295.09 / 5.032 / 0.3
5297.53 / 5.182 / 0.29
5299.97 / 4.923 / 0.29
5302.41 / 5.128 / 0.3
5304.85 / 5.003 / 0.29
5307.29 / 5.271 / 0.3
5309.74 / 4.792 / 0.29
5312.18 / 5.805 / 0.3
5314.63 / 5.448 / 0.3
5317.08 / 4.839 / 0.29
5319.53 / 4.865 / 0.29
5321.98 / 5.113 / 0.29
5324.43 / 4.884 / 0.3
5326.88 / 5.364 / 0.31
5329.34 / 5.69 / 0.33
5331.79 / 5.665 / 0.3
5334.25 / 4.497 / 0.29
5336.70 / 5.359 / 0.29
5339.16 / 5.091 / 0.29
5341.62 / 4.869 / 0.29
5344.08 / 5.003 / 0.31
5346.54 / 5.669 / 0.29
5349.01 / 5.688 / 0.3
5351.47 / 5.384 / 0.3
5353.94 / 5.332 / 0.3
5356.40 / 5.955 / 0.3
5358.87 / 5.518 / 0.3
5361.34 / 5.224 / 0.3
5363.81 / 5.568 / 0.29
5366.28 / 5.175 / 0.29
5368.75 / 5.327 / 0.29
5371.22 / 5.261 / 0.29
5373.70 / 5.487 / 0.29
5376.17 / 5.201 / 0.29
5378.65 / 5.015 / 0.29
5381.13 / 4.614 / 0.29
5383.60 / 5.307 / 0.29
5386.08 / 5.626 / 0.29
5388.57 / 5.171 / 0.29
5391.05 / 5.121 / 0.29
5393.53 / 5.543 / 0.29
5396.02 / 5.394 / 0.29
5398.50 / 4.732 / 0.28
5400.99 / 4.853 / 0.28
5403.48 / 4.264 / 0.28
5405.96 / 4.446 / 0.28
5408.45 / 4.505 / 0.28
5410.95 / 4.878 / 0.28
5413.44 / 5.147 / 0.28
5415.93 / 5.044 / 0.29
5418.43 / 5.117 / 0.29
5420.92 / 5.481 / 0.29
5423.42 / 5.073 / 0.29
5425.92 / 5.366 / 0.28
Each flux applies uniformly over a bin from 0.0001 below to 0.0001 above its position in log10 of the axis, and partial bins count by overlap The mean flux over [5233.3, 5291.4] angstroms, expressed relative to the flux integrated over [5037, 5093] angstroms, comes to 0.0188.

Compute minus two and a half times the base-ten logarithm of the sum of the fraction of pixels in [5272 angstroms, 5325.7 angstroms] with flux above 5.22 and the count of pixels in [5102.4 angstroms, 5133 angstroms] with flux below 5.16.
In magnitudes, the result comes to -2.6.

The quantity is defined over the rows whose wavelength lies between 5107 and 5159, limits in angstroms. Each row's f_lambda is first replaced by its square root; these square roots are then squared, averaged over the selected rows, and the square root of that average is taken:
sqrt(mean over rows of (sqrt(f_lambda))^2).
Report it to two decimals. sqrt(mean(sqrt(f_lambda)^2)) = 2.23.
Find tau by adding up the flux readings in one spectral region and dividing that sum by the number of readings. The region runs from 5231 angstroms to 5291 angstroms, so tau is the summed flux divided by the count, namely 5.13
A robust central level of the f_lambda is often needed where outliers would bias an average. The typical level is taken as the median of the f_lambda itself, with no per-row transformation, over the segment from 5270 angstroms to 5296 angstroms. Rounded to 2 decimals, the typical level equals 5.14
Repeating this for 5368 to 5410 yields 5.17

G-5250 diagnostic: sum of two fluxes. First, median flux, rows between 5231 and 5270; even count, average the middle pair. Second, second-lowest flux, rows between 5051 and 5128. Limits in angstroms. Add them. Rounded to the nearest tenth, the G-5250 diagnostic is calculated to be 9.4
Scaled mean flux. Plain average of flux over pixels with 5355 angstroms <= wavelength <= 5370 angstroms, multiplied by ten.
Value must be 54.6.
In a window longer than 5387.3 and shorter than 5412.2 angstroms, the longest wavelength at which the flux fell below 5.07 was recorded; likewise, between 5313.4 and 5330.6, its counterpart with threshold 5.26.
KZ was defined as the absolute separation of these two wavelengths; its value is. 86.5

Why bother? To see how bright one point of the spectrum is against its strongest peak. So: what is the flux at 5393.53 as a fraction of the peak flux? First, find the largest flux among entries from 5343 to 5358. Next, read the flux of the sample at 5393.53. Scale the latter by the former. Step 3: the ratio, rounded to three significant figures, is 0.931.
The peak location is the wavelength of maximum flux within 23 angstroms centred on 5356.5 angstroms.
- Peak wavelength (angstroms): 5356.40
